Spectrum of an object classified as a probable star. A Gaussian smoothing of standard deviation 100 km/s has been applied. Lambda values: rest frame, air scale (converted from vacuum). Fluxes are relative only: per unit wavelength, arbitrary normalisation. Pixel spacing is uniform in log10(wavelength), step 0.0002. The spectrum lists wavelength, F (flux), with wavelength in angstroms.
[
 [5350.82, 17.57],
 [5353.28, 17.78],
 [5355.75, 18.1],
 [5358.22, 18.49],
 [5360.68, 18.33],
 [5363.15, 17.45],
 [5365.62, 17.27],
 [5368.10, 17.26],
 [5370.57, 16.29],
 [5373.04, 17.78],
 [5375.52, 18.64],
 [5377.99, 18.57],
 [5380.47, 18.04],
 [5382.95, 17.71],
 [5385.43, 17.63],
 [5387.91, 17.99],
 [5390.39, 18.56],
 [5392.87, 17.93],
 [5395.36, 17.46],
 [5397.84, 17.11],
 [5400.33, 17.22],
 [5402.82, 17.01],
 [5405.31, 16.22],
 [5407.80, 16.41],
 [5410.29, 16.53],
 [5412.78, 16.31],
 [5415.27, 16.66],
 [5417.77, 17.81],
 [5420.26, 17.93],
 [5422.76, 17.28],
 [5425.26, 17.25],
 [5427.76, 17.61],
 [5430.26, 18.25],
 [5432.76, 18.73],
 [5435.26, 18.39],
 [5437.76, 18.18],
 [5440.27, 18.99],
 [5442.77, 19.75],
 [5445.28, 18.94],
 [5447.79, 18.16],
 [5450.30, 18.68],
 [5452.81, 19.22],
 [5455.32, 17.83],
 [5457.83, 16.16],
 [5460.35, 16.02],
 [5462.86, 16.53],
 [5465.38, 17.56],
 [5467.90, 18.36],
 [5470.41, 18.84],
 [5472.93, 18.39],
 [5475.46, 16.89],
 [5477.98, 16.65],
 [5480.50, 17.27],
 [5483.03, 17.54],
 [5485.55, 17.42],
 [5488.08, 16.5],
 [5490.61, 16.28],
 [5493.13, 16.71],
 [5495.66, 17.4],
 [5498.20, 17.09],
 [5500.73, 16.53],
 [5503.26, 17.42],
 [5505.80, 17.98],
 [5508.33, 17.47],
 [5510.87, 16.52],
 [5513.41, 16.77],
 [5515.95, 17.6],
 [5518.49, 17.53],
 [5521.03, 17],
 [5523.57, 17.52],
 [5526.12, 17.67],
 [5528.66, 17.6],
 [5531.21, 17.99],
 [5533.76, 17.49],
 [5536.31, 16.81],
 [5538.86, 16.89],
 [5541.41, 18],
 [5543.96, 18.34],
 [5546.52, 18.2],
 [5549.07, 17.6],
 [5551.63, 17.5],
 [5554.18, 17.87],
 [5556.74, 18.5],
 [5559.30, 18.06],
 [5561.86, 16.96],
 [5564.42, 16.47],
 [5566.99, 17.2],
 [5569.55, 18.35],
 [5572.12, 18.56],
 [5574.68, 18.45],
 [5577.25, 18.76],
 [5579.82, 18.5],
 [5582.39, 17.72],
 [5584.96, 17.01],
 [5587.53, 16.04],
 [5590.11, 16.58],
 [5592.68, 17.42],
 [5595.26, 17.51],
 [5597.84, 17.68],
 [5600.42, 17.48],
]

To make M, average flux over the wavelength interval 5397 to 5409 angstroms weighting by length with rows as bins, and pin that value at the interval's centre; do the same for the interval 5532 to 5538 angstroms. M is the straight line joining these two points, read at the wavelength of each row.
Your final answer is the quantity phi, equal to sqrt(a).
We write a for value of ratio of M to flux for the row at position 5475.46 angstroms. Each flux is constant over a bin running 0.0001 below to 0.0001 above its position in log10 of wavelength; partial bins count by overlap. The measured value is 1.00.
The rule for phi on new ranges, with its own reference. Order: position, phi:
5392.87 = 0.97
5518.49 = 0.99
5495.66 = 0.99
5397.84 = 0.99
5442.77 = 0.93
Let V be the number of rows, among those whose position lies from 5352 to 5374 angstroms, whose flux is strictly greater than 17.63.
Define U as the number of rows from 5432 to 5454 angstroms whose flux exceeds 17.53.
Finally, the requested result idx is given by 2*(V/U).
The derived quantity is 1.1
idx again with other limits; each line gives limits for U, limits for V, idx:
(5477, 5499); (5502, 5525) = 2.0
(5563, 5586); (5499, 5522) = 0.3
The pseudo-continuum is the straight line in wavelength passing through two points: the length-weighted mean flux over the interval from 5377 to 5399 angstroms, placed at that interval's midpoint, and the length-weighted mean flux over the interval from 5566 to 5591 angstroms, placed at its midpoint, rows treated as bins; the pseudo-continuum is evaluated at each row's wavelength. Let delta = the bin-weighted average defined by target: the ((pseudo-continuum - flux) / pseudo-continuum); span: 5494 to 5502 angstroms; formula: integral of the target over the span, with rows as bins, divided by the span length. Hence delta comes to 0.045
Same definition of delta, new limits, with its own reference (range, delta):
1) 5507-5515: 0.047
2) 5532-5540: 0.037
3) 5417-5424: 0.011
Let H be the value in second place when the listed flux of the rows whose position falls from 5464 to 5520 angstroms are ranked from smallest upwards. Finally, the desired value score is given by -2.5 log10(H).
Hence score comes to -3.04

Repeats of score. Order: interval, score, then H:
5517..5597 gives -3.04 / 16.47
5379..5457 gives -3.03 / 16.31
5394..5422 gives -3.03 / 16.31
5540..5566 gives -3.07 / 16.96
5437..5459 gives -3.13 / 17.83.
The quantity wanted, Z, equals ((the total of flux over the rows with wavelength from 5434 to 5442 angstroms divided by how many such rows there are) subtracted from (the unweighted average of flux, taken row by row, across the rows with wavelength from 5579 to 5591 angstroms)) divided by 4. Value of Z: -0.34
